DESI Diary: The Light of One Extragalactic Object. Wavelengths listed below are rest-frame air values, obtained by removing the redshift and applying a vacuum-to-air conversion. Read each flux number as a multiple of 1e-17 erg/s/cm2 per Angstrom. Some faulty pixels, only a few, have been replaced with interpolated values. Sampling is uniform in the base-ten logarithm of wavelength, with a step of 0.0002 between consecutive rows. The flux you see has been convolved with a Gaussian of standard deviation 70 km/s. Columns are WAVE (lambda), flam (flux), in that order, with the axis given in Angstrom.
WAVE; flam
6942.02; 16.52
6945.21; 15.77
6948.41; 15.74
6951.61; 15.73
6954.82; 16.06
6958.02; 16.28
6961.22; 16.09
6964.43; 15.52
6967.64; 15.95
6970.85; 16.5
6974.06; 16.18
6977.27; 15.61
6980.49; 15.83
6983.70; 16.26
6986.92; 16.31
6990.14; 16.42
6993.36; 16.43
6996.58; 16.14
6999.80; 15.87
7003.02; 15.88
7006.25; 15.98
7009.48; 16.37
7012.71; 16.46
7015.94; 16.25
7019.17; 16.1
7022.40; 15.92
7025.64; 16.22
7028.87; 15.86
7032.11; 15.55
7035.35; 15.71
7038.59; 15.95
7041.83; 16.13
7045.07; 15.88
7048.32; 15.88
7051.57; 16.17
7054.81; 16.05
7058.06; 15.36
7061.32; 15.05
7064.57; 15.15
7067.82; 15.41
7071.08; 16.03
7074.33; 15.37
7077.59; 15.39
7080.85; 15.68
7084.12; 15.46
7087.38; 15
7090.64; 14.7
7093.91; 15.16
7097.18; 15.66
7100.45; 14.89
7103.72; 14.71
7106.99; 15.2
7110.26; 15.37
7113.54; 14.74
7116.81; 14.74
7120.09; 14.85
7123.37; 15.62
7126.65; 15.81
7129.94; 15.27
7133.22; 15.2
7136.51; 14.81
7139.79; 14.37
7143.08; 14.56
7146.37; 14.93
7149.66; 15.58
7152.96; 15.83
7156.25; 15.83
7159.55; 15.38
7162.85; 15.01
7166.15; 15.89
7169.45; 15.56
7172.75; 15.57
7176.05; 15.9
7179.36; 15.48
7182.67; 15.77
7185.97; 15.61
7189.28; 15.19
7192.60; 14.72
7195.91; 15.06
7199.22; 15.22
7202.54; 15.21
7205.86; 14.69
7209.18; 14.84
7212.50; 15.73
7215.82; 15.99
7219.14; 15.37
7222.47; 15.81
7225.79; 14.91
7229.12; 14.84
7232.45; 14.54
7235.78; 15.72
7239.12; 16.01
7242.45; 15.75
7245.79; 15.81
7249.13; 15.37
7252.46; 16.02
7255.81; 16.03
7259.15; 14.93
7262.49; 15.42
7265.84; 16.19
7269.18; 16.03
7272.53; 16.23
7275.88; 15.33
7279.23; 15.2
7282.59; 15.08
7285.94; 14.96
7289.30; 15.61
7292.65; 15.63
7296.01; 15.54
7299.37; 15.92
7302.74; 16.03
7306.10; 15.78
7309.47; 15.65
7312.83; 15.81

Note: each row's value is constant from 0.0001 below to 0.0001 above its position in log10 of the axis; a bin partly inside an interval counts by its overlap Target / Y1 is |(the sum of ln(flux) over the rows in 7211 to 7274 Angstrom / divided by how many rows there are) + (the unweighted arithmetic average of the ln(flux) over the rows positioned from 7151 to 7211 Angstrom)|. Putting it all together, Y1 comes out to 5.48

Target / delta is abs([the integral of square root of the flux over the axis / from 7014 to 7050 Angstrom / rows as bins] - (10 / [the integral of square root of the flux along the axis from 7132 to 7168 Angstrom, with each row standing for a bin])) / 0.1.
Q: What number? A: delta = 1437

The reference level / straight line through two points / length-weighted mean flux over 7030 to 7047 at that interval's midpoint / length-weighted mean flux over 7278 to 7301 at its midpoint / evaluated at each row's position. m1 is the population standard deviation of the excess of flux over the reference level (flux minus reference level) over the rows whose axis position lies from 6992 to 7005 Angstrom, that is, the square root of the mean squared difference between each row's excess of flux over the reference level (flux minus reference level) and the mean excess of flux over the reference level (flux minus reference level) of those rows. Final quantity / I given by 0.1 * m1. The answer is 0.022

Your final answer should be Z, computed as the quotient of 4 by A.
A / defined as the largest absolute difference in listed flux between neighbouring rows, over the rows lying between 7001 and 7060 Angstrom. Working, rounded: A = 0.7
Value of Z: 6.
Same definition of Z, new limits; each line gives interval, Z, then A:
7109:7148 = 5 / 0.8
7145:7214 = 4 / 0.9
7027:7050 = 13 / 0.3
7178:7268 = 3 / 1.2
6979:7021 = 9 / 0.4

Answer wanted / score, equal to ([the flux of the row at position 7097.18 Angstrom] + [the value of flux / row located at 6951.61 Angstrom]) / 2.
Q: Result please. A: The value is 15.7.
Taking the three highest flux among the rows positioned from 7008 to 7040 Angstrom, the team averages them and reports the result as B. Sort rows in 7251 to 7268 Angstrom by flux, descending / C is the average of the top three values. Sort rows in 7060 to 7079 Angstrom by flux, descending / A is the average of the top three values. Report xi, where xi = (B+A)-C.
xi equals 15.9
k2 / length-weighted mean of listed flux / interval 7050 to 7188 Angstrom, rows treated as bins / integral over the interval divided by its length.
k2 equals 15.3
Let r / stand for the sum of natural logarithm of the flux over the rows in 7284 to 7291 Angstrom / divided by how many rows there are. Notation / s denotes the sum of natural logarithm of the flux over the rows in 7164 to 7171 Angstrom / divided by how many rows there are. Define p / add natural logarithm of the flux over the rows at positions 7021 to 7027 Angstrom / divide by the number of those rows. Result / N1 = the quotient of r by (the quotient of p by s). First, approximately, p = 2.78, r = 2.73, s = 2.76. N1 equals 2.71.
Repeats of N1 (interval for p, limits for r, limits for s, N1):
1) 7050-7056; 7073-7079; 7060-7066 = 2.67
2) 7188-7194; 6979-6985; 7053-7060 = 2.83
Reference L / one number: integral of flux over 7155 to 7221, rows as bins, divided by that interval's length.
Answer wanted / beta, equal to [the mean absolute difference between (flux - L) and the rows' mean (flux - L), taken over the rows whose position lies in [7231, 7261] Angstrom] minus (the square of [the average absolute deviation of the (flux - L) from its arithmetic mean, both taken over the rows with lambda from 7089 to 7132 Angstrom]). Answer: 0.308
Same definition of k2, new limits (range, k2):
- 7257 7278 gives 15.7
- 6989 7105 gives 15.7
